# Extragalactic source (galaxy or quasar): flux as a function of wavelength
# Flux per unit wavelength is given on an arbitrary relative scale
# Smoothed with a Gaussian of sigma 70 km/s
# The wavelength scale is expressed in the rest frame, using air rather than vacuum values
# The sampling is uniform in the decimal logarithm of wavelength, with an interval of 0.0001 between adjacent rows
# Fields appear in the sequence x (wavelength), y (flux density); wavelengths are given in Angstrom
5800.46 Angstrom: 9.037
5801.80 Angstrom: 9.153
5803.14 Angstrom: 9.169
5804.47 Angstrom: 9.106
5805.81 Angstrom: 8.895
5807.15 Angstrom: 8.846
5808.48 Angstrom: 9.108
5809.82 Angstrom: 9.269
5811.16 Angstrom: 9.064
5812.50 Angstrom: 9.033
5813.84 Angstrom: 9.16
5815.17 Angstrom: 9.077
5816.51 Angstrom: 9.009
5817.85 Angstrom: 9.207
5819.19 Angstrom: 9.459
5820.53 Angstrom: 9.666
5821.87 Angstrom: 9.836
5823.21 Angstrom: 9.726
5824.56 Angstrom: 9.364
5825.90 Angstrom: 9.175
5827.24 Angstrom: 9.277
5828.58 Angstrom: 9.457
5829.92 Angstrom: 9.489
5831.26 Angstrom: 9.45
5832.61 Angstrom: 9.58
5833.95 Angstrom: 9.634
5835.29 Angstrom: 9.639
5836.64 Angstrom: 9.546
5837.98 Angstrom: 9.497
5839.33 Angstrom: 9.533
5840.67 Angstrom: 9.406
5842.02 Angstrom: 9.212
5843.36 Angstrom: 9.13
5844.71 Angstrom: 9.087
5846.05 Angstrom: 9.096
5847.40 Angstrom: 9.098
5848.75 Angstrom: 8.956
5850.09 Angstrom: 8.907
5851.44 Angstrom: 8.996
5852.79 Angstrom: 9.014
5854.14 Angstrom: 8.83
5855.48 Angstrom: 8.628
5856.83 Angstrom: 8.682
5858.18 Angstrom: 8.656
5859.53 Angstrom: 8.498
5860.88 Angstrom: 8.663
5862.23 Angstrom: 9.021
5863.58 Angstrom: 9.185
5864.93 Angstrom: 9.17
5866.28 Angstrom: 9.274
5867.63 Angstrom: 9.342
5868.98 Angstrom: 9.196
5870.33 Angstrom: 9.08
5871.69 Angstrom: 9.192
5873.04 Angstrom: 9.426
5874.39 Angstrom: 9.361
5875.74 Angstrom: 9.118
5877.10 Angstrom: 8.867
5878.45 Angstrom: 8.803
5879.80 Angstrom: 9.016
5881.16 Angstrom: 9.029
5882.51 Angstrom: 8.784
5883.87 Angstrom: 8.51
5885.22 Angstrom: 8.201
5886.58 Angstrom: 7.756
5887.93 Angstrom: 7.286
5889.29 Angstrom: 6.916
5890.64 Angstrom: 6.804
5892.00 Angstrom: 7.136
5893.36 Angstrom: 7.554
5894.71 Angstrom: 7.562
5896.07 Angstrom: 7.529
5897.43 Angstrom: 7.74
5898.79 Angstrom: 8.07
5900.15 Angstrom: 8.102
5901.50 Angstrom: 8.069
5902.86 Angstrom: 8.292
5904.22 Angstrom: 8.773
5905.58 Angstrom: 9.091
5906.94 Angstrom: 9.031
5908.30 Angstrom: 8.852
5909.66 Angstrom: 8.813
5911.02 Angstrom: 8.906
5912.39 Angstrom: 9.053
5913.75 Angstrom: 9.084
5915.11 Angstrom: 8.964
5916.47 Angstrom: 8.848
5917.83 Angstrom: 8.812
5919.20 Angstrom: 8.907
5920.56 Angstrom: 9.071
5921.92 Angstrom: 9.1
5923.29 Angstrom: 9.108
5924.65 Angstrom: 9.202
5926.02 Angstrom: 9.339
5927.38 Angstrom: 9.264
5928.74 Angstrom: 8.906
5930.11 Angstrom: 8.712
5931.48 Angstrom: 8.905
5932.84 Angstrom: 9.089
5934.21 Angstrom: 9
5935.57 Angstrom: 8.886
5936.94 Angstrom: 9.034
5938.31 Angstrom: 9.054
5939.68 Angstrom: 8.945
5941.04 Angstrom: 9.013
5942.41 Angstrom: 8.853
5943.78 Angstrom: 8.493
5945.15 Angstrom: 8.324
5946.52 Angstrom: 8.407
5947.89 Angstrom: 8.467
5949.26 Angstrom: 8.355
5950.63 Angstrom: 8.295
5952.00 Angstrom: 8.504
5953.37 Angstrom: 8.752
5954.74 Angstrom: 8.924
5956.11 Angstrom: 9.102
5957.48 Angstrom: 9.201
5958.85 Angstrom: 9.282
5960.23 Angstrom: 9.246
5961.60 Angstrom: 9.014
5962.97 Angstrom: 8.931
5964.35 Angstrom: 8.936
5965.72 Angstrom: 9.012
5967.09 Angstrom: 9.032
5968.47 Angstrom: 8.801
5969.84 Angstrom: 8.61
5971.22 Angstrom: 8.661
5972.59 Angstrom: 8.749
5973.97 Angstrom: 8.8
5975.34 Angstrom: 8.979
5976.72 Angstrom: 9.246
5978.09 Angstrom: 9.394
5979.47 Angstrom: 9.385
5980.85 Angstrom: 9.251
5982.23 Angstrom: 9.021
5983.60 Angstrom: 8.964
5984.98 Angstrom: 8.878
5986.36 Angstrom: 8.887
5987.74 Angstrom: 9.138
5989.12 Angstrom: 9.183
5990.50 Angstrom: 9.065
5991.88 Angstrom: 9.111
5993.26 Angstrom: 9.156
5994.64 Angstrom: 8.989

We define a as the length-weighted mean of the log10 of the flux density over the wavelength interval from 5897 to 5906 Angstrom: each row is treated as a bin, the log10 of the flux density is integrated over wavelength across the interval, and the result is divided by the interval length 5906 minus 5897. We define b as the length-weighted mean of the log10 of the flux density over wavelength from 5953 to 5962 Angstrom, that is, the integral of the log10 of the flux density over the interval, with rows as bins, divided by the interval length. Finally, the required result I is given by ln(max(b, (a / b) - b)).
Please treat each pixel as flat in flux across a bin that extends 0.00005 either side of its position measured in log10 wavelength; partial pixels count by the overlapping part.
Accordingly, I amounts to -0.042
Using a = 0.919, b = 0.958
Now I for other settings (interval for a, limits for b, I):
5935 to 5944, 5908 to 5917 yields -0.050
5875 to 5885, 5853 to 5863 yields -0.061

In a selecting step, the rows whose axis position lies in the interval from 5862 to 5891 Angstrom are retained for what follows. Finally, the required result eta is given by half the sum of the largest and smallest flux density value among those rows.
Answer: 8.1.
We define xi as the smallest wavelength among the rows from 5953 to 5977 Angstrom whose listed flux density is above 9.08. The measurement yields 5956.11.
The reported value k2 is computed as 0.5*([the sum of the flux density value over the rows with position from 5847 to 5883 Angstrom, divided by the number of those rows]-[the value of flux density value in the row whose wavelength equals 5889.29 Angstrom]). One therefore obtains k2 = 1.04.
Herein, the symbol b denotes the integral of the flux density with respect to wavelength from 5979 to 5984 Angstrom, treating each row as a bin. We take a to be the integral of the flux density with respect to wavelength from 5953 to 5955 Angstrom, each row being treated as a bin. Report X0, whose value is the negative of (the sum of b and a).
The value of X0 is -63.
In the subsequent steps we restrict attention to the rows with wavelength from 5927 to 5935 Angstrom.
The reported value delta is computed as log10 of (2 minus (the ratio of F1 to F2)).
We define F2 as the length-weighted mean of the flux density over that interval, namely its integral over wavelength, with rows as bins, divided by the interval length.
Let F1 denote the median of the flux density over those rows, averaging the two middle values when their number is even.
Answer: 0.0009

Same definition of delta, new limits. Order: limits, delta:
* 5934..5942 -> -0.0009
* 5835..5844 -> -0.0039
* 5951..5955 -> -0.0038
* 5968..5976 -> -0.0002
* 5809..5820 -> 0.0022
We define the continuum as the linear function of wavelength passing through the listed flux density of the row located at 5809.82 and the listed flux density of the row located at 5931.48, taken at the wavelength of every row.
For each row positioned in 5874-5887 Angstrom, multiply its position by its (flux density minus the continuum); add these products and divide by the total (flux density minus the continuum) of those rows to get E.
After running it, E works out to 5885.2 Angstrom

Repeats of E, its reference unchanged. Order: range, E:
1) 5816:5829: 5823.5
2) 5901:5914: 5902.0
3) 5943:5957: 5947.1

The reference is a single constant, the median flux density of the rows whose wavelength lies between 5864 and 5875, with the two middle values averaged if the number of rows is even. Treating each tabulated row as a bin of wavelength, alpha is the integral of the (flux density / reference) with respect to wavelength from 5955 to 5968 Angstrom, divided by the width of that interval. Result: 0.98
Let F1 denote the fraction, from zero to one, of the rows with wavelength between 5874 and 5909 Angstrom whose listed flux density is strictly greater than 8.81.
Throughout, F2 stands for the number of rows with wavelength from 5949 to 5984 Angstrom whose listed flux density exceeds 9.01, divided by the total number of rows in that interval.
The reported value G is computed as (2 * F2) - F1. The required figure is 0.62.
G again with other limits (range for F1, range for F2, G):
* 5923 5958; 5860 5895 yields 0.35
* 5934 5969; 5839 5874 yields 0.65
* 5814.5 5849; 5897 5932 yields -0.23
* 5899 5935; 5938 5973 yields -0.12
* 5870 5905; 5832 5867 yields 1.00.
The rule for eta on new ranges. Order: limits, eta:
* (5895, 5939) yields 8.4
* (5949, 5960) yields 8.8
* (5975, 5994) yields 9.1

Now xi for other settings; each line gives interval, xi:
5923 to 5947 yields 5923.29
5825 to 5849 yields 5825.90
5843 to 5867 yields 5843.36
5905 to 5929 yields 5905.58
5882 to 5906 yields 5905.58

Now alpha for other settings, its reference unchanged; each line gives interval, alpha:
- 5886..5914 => 0.88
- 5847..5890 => 0.95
